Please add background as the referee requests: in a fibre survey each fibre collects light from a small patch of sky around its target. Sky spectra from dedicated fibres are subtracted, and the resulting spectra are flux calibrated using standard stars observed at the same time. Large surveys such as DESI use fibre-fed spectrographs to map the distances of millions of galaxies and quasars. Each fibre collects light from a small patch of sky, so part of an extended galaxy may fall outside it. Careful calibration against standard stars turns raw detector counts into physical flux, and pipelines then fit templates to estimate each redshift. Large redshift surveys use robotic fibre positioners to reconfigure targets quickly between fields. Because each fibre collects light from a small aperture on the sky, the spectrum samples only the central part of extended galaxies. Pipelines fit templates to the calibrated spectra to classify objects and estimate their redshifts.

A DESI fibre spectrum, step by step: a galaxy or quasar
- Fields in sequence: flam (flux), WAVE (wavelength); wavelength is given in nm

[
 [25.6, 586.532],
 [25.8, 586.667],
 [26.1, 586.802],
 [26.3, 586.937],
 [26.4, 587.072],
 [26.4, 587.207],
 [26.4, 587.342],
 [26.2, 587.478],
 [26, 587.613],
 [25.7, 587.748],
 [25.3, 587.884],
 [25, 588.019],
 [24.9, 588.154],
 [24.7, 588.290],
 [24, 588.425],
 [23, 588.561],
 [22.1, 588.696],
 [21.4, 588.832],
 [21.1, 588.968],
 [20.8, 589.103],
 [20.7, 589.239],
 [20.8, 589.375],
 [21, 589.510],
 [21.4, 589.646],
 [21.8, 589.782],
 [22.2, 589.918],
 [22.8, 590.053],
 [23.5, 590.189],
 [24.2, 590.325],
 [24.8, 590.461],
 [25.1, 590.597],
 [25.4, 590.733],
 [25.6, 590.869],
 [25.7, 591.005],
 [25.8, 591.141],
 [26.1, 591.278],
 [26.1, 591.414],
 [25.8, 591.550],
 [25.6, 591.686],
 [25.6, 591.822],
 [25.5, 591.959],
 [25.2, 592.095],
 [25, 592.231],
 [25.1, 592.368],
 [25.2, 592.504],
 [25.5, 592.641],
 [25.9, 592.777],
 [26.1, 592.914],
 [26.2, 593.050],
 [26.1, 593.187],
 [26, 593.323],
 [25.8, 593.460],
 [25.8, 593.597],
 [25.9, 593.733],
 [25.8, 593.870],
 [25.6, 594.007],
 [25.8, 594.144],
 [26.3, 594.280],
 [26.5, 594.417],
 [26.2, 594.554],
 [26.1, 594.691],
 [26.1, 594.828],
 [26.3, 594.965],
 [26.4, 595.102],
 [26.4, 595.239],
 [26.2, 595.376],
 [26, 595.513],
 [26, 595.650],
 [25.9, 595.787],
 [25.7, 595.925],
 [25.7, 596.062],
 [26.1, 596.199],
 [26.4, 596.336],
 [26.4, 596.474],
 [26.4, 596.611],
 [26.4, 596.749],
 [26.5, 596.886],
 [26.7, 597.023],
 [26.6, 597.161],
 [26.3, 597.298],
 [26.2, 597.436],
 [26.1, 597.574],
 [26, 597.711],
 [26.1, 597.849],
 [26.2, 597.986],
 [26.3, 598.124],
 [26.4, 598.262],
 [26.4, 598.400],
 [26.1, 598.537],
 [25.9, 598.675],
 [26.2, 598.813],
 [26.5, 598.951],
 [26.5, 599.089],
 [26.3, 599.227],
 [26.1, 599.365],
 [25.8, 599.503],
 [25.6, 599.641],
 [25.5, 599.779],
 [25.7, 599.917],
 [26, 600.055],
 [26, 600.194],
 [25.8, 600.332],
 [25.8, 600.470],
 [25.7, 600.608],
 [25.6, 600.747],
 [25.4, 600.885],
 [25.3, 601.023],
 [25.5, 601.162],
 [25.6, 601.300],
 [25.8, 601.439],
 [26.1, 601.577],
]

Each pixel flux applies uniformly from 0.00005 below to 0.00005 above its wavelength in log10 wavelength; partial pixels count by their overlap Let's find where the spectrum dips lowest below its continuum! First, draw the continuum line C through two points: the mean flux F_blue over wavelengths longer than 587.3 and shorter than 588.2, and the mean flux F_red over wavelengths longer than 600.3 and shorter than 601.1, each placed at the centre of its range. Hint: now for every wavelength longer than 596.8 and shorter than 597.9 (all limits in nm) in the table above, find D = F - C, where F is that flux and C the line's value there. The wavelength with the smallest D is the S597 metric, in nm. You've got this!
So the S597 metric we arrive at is 597.711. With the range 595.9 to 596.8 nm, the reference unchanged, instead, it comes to 595.925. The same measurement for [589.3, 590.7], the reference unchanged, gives 589.375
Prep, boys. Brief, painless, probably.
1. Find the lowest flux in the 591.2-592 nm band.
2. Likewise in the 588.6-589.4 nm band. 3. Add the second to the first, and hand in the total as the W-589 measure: 46.2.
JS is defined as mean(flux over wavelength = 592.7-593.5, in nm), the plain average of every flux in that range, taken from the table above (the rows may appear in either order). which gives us 26.0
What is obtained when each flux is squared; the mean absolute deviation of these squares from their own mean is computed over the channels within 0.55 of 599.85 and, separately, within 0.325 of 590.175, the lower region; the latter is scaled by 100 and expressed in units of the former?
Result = 441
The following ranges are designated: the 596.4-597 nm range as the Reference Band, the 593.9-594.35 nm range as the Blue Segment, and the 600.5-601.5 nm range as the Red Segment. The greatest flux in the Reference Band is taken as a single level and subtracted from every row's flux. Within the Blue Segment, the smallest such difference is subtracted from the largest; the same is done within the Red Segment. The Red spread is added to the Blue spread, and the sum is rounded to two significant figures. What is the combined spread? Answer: 1.2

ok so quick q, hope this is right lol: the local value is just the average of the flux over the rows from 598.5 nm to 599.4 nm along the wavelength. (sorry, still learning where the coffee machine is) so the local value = 26.2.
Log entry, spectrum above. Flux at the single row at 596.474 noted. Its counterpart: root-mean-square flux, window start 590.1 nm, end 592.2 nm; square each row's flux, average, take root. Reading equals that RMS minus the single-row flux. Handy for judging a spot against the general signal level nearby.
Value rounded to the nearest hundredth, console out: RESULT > -1.06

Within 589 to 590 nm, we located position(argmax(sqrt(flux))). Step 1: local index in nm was 589.918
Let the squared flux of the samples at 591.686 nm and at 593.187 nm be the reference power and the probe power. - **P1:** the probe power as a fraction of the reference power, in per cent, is 104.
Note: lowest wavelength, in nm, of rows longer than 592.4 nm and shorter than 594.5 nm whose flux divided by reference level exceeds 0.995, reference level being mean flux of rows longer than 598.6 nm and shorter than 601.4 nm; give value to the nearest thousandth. 592.777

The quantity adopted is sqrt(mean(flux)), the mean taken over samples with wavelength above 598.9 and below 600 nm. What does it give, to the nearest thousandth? 5.099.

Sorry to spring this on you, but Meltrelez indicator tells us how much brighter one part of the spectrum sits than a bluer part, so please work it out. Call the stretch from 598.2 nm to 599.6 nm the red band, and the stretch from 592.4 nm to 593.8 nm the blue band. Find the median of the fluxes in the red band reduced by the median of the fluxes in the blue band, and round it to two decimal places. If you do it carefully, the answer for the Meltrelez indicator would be 0.35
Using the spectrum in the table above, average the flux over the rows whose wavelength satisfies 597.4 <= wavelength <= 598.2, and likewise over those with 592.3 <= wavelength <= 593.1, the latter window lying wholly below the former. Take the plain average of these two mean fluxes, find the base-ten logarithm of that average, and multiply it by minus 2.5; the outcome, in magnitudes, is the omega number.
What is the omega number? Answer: -3.53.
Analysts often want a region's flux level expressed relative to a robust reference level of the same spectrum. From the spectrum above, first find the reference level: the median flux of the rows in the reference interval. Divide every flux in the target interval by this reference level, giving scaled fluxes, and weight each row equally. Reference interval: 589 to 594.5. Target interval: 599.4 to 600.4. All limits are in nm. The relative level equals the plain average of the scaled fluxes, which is 1.01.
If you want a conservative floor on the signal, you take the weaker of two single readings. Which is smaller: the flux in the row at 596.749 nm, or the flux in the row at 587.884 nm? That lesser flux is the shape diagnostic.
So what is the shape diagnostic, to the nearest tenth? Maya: 25.3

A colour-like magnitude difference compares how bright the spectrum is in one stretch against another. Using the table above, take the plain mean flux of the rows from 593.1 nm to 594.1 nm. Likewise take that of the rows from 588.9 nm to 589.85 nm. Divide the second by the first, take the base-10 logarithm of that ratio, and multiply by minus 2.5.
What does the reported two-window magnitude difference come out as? 0.221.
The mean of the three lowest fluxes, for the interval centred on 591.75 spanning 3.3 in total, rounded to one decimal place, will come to 24.2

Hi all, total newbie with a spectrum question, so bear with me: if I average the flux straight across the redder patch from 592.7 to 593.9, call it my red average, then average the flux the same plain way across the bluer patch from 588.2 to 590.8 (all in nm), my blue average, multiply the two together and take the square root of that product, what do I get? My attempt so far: 24.3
